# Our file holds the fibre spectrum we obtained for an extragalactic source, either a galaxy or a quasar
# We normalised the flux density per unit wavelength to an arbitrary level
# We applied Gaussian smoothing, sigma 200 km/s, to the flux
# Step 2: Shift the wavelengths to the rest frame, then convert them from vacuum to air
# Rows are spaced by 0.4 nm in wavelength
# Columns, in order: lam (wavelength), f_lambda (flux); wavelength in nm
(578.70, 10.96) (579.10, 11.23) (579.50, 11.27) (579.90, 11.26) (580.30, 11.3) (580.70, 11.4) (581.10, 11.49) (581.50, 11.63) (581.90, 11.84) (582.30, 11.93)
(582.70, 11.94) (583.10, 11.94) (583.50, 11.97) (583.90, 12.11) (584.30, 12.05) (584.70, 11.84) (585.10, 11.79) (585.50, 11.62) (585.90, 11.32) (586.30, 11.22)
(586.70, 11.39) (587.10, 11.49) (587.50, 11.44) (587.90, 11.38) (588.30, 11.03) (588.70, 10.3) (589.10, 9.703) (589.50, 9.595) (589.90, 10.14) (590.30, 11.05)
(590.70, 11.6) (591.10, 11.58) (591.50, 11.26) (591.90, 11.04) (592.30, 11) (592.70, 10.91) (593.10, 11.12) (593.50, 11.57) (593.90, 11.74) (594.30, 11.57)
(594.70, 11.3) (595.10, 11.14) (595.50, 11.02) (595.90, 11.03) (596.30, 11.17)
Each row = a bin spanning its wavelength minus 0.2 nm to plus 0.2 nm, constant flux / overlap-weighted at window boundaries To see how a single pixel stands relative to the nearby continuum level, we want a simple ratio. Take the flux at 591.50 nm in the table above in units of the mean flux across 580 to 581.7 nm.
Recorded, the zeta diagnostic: 0.98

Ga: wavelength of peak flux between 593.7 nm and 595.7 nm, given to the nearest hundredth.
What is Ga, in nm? 593.90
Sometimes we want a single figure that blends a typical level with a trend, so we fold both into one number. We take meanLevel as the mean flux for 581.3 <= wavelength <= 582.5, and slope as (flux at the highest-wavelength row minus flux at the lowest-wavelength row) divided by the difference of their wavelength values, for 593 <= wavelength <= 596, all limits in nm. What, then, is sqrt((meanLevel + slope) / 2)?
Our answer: 2.43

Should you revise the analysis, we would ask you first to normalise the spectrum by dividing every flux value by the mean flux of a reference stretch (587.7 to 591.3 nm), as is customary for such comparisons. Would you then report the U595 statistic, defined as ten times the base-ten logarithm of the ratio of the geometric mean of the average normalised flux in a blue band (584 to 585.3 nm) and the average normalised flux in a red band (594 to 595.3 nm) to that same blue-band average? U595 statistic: -0.10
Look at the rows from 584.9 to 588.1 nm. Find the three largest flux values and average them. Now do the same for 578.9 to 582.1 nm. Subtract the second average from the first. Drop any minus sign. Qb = 0.02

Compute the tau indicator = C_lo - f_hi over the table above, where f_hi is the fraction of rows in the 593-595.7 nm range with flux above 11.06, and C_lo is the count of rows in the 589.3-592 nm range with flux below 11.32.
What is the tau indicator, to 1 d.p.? 4.1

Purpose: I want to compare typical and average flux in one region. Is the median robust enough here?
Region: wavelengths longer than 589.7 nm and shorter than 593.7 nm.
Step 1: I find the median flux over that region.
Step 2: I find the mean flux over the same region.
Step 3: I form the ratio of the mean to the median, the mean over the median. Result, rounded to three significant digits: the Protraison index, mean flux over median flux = 1.00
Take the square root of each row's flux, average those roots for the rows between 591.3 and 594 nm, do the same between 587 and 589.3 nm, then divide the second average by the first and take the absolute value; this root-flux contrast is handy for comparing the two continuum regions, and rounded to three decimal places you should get 0.984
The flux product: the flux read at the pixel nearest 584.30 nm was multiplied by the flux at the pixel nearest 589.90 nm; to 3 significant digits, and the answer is 122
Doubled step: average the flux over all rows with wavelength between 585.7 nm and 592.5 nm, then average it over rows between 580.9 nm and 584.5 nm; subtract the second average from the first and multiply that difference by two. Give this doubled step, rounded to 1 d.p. -1.8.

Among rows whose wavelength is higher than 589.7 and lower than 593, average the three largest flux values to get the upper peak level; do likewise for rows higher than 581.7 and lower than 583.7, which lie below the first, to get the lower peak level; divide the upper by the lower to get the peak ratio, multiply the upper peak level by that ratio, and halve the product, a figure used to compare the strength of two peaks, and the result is 5.51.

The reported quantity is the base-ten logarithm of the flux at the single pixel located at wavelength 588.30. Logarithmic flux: 1.043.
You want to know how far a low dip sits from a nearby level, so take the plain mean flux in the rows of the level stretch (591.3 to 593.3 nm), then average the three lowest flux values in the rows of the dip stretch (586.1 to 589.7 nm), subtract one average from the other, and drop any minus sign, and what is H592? 1.2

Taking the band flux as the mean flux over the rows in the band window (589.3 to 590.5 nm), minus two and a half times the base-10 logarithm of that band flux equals -2.528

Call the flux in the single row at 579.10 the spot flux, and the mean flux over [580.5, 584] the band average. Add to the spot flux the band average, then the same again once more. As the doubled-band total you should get 34.8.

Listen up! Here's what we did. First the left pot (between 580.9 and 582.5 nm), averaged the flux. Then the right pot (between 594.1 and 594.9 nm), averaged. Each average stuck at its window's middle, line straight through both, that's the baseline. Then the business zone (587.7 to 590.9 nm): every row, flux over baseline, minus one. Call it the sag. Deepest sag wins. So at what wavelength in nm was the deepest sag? 589.50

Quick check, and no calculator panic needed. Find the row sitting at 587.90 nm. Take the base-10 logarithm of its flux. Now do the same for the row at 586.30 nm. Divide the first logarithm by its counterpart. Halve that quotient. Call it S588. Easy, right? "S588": 0.503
